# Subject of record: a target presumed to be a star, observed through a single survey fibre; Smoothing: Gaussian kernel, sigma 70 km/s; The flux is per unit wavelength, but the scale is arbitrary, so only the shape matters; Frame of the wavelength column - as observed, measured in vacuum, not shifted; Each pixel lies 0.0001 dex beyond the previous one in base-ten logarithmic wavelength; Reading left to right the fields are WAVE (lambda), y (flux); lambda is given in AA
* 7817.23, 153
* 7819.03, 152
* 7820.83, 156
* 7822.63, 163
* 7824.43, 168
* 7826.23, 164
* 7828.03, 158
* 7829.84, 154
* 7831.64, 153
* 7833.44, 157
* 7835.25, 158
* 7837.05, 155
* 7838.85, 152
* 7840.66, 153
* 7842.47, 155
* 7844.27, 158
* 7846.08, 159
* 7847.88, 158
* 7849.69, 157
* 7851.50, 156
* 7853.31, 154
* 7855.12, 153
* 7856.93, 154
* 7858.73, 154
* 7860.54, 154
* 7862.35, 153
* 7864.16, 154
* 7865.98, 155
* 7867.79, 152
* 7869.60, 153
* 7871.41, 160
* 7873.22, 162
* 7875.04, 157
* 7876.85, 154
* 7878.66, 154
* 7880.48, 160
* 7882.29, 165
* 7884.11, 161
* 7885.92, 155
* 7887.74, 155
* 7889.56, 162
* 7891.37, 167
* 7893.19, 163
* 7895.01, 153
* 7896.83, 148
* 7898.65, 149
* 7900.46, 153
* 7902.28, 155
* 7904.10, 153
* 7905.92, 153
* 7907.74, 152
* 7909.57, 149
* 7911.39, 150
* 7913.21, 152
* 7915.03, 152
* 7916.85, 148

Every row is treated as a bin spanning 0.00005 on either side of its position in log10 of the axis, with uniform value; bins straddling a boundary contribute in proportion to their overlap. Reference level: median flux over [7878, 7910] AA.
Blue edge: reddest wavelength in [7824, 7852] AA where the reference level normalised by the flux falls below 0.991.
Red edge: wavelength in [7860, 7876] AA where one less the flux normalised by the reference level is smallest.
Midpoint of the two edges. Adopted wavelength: 7862.4 AA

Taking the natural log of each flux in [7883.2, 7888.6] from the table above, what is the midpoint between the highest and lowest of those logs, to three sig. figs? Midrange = 5.06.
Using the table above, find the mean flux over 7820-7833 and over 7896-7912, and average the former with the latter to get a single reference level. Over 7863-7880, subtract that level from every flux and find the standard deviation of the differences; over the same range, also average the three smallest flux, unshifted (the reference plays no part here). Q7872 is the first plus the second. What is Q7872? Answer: 156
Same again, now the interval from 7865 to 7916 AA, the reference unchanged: 154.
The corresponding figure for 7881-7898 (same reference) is 158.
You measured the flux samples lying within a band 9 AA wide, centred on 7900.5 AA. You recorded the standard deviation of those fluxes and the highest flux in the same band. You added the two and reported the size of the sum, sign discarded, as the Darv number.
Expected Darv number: 158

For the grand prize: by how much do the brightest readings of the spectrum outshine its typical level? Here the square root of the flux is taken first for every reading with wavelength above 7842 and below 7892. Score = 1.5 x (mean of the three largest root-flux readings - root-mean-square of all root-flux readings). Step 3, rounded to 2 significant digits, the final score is 0.46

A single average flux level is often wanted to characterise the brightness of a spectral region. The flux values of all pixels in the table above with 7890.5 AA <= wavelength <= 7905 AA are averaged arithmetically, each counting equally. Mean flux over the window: 155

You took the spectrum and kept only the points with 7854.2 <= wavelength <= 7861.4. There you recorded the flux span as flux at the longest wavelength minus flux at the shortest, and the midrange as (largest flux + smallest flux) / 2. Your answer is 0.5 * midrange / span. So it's 77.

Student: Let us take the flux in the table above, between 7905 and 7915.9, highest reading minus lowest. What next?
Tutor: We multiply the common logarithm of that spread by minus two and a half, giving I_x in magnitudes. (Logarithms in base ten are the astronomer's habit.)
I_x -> -1.51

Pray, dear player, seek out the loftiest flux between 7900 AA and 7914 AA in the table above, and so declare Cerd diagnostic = 155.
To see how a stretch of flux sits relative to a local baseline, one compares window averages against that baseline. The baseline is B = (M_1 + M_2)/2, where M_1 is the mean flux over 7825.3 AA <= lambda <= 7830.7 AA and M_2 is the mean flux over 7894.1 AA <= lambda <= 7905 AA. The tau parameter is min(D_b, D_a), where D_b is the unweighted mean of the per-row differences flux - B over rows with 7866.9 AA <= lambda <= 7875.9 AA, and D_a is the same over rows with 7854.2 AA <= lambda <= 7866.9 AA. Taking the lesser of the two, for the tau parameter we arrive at -1.4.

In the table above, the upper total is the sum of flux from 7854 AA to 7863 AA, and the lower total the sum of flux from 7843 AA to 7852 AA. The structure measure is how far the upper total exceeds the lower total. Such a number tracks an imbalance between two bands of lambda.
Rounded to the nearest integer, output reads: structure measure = -20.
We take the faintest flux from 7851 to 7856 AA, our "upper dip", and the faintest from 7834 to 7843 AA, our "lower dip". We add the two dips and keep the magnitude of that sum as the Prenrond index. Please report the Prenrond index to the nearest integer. 305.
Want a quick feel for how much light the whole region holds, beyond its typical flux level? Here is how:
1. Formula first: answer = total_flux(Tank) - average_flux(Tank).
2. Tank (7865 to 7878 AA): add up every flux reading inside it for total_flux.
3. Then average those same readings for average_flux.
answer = 937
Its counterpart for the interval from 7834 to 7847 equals 934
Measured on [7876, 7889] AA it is 946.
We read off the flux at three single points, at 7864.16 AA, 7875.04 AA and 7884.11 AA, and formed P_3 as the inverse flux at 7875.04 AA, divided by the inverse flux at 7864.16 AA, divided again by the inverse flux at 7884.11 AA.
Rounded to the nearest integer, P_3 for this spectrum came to 158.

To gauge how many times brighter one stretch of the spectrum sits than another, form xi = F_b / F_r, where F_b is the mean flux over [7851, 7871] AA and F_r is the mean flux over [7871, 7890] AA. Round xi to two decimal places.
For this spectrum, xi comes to 0.97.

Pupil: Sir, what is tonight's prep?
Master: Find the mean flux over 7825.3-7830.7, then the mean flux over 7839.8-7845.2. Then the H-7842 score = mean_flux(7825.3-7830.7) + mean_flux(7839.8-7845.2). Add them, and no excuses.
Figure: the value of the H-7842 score 314.0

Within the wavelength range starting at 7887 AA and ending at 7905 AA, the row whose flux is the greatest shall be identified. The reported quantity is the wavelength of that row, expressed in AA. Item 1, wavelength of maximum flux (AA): 7891.37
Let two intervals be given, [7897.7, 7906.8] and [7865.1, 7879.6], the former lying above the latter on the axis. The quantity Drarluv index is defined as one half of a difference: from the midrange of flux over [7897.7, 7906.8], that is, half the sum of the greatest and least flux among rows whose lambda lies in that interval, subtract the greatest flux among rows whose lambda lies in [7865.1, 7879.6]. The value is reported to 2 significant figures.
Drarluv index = -5.0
